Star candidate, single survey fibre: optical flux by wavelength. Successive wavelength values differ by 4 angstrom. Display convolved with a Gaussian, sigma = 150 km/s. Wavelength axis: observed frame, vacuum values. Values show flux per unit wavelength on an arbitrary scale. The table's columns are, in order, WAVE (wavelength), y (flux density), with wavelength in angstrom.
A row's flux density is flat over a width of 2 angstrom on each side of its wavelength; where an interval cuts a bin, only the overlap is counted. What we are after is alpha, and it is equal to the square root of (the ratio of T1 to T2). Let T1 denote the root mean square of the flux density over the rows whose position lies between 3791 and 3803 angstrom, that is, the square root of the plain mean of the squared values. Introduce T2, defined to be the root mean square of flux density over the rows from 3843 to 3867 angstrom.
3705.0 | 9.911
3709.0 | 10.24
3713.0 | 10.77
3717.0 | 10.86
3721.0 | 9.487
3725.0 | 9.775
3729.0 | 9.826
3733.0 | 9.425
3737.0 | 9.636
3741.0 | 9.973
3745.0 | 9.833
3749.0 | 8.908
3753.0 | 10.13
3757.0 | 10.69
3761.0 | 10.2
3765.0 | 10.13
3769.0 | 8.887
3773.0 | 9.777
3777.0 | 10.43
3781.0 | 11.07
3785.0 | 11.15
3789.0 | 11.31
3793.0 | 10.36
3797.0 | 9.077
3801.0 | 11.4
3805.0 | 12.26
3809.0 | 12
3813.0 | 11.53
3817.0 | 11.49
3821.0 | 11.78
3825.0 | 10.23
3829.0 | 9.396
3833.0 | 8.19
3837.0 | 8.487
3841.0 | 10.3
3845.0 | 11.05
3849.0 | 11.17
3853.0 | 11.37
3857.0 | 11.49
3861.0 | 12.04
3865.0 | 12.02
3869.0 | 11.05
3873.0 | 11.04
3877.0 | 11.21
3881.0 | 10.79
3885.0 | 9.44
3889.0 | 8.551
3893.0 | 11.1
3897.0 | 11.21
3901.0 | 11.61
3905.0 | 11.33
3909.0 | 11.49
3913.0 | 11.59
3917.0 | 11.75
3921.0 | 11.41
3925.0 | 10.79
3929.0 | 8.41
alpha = 0.95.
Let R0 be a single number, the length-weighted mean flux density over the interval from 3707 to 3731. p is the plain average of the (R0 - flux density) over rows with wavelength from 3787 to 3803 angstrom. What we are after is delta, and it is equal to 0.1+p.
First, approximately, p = -0.4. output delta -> -0.3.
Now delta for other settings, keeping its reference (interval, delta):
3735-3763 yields 0.3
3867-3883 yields -0.8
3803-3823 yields -1.6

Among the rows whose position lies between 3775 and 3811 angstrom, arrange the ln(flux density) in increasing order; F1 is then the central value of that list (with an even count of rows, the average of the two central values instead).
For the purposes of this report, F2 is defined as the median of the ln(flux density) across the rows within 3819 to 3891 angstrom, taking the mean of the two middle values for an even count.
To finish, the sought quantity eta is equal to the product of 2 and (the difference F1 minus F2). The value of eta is 0.02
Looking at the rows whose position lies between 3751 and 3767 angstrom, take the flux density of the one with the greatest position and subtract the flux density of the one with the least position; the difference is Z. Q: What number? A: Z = 0.0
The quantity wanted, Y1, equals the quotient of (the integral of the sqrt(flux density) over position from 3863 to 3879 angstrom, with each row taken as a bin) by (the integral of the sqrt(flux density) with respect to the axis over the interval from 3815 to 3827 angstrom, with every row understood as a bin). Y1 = 1.34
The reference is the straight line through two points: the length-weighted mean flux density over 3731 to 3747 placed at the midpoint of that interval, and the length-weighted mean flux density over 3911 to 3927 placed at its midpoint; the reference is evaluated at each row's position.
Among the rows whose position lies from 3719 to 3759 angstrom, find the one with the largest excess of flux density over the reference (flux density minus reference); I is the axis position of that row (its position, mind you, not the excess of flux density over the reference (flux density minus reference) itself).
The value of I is 3757.0 angstrom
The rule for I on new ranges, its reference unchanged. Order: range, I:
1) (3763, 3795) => 3789.0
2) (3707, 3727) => 3717.0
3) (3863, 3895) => 3865.0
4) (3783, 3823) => 3805.0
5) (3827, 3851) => 3849.0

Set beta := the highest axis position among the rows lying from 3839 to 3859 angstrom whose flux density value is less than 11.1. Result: 3845.0 angstrom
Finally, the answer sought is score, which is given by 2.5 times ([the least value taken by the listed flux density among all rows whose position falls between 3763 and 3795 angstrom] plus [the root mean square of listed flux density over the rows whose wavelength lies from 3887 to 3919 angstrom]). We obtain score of 50.0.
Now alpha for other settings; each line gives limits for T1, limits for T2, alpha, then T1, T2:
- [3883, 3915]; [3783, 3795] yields 1.00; 10.84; 10.9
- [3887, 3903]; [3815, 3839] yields 1.03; 10.69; 10.0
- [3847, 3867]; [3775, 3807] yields 1.03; 11.62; 10.9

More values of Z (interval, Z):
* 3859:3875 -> -1.0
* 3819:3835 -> -3.6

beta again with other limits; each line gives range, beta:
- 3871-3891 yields 3889.0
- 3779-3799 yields 3797.0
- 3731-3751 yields 3749.0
